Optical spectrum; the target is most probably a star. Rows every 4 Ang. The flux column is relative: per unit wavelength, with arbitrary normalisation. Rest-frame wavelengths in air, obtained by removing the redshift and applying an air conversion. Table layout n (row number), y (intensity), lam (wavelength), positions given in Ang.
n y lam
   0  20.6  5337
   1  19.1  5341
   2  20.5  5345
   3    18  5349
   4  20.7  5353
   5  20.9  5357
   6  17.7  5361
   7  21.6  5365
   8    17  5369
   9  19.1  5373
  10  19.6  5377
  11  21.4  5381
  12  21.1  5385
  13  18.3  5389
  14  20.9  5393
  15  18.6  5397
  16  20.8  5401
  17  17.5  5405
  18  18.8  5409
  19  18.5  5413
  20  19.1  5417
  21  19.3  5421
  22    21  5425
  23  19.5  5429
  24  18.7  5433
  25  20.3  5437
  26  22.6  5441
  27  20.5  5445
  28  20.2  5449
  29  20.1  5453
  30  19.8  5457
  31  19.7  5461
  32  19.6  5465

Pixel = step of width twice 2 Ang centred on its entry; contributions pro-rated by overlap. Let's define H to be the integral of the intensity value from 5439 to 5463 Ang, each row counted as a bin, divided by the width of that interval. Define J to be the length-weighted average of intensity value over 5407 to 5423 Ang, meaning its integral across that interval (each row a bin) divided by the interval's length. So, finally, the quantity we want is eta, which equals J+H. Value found 39.4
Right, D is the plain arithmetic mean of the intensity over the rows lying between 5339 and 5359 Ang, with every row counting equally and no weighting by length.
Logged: 19.8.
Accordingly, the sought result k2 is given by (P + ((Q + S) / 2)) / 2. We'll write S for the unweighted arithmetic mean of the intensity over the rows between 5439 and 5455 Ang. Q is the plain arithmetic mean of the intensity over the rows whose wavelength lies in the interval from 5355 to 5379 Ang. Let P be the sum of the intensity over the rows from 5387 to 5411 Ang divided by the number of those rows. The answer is 19.6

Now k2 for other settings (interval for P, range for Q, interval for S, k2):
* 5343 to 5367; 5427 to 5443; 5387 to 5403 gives 19.9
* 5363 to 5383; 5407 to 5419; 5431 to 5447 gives 19.7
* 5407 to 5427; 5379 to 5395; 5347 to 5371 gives 19.6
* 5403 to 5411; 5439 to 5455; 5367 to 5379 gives 18.9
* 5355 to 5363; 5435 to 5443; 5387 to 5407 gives 19.8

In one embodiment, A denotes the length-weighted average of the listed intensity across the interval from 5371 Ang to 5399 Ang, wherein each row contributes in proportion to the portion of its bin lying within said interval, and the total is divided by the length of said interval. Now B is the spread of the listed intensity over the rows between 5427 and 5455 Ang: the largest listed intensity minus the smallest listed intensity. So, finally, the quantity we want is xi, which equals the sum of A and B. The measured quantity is 23.8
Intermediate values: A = 19.9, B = 3.9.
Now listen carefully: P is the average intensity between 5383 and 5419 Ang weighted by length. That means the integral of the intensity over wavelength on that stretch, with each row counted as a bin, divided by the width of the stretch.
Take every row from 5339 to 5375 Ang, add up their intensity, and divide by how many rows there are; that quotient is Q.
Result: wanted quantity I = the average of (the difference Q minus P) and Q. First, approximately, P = 19.29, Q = 19.4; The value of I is 9.76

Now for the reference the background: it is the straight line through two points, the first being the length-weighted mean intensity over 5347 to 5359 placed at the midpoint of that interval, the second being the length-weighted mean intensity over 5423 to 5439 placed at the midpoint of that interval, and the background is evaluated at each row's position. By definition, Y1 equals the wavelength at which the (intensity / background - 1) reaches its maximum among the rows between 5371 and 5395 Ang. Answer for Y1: 5381 Ang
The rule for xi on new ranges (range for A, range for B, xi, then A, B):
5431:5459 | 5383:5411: 23.9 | 20.3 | 3.6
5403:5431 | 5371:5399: 22.2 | 19.1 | 3.1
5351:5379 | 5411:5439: 22.0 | 19.5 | 2.5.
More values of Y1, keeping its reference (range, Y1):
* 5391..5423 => 5393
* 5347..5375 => 5365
